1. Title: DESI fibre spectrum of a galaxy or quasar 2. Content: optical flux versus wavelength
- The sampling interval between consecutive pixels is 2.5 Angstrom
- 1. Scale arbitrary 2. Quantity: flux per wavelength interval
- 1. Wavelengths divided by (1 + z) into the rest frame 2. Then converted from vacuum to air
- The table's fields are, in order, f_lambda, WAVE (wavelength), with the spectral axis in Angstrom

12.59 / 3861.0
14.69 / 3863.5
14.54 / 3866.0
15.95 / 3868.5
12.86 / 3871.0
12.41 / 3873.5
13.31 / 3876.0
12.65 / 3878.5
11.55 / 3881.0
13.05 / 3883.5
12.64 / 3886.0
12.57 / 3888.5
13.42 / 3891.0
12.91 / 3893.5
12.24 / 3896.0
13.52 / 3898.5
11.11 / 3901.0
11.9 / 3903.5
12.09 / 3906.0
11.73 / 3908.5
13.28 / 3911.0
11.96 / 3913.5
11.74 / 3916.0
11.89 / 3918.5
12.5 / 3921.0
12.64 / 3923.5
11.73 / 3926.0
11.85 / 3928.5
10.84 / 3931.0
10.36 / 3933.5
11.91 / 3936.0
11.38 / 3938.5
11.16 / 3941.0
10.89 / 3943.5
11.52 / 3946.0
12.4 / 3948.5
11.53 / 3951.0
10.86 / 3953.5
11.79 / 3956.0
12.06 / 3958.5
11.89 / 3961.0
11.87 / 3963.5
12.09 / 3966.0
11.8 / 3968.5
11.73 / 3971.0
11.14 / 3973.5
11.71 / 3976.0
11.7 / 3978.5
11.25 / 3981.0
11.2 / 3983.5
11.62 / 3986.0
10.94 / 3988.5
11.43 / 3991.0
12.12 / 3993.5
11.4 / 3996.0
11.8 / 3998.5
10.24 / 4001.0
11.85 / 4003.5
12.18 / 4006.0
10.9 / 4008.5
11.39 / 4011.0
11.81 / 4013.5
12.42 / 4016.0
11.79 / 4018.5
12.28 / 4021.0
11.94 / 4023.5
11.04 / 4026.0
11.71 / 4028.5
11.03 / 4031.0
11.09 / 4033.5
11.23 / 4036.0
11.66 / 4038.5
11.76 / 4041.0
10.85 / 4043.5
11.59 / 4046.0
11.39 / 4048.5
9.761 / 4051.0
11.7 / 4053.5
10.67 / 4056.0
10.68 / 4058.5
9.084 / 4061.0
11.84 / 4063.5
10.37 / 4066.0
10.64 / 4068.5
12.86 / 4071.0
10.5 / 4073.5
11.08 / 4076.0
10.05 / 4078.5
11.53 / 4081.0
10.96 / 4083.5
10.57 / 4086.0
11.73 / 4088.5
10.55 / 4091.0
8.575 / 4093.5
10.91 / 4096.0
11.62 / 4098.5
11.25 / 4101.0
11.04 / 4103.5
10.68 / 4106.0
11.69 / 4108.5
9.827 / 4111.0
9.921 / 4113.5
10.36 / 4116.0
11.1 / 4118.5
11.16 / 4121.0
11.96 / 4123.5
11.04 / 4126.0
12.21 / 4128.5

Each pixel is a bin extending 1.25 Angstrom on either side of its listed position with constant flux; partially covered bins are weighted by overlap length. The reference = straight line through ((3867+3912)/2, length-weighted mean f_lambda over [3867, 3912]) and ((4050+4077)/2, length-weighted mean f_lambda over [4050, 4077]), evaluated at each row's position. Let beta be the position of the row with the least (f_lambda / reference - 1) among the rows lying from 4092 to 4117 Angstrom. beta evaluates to 4093.5 Angstrom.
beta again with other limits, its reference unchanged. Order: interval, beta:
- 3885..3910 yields 3901.0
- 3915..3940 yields 3933.5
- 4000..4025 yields 4001.0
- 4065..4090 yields 4078.5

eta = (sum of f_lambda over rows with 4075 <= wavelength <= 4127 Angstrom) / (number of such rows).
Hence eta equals 10.8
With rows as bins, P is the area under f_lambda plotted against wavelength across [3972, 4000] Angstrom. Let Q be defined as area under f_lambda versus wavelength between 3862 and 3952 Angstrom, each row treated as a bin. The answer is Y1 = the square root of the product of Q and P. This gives 598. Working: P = 321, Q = 1112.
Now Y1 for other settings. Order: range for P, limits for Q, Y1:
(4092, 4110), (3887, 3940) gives 353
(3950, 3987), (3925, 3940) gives 270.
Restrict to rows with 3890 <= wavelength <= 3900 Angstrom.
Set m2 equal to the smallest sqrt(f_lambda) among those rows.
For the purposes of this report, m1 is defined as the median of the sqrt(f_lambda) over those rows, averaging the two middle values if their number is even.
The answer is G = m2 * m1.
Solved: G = 12.7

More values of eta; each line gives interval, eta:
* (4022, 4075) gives 11.1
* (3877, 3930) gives 12.3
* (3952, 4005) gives 11.5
